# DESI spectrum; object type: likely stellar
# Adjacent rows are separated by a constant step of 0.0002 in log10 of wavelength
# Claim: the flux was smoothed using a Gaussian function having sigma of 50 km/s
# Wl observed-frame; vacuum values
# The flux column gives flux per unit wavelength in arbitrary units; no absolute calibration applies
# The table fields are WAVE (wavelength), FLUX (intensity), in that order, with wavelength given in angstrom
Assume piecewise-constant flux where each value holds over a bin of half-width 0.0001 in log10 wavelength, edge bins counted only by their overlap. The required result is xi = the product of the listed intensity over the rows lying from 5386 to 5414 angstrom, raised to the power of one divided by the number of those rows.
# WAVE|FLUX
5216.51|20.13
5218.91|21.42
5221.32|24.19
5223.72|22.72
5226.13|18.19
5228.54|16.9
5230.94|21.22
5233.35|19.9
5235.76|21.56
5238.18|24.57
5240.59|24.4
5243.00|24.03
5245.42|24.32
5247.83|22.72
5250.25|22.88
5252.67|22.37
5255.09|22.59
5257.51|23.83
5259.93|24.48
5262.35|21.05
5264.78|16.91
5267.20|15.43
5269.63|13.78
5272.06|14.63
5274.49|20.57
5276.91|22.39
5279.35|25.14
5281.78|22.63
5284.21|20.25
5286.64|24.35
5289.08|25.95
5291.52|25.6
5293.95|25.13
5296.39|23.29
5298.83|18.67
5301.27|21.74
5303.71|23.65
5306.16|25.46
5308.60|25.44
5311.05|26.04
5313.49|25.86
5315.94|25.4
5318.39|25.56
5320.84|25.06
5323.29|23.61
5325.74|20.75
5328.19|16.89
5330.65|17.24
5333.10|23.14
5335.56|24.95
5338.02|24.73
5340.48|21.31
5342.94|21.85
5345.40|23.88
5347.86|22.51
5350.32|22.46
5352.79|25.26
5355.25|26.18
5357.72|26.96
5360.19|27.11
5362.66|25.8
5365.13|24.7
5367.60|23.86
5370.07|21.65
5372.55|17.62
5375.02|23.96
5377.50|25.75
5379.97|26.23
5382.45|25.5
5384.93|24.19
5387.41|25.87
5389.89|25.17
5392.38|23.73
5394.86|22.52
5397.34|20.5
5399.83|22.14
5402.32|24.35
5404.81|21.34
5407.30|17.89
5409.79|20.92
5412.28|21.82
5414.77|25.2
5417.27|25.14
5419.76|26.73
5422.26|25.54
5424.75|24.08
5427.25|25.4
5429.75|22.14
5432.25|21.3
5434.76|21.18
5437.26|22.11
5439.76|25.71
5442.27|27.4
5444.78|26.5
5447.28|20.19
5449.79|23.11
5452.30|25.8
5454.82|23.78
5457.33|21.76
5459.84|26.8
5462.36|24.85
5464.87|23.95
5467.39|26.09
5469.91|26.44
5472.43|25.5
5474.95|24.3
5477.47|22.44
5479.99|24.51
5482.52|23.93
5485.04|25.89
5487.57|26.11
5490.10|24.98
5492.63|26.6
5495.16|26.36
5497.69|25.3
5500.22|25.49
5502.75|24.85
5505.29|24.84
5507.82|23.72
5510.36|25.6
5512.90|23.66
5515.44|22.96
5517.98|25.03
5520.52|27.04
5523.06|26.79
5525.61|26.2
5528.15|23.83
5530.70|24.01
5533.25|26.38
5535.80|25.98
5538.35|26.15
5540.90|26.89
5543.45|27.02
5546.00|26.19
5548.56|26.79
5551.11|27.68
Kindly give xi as 22.3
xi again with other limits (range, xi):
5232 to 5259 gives 23.0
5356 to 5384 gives 24.3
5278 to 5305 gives 23.2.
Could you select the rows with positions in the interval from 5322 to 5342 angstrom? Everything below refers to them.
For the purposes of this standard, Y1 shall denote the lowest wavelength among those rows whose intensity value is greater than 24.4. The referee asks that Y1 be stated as 5335.56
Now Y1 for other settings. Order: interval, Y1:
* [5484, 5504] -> 5485.04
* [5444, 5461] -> 5444.78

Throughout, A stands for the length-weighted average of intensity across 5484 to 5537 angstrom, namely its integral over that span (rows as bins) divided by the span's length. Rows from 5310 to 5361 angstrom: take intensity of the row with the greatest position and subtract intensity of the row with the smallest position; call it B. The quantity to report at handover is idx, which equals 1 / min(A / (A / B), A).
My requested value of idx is 0.9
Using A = 25.3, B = 1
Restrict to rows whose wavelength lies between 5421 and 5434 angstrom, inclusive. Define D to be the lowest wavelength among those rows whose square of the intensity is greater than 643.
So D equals 5422.26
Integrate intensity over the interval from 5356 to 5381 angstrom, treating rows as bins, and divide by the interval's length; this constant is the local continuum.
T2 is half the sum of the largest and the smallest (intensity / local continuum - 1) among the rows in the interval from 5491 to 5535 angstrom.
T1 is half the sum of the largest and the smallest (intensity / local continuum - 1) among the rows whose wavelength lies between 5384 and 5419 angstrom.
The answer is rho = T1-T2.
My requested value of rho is -0.13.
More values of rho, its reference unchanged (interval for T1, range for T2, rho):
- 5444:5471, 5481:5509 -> -0.07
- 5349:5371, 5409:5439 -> 0.02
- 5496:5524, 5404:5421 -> 0.11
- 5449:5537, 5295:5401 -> 0.10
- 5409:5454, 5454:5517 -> -0.02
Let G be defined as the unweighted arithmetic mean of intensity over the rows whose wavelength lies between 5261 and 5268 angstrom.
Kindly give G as 17.8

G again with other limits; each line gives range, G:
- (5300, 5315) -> 24.7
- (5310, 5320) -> 25.7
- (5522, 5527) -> 26.5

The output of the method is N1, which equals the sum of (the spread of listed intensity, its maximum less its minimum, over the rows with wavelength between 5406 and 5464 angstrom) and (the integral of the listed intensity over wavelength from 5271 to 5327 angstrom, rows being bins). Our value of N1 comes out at 1319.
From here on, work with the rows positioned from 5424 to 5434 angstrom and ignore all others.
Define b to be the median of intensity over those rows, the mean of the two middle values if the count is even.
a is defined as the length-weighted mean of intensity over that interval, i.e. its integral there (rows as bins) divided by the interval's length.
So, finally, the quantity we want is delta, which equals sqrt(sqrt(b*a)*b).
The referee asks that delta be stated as 23.1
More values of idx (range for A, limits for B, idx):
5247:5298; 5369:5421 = 0.2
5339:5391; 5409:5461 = 0.2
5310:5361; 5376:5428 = -2.9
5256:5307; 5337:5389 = 0.9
